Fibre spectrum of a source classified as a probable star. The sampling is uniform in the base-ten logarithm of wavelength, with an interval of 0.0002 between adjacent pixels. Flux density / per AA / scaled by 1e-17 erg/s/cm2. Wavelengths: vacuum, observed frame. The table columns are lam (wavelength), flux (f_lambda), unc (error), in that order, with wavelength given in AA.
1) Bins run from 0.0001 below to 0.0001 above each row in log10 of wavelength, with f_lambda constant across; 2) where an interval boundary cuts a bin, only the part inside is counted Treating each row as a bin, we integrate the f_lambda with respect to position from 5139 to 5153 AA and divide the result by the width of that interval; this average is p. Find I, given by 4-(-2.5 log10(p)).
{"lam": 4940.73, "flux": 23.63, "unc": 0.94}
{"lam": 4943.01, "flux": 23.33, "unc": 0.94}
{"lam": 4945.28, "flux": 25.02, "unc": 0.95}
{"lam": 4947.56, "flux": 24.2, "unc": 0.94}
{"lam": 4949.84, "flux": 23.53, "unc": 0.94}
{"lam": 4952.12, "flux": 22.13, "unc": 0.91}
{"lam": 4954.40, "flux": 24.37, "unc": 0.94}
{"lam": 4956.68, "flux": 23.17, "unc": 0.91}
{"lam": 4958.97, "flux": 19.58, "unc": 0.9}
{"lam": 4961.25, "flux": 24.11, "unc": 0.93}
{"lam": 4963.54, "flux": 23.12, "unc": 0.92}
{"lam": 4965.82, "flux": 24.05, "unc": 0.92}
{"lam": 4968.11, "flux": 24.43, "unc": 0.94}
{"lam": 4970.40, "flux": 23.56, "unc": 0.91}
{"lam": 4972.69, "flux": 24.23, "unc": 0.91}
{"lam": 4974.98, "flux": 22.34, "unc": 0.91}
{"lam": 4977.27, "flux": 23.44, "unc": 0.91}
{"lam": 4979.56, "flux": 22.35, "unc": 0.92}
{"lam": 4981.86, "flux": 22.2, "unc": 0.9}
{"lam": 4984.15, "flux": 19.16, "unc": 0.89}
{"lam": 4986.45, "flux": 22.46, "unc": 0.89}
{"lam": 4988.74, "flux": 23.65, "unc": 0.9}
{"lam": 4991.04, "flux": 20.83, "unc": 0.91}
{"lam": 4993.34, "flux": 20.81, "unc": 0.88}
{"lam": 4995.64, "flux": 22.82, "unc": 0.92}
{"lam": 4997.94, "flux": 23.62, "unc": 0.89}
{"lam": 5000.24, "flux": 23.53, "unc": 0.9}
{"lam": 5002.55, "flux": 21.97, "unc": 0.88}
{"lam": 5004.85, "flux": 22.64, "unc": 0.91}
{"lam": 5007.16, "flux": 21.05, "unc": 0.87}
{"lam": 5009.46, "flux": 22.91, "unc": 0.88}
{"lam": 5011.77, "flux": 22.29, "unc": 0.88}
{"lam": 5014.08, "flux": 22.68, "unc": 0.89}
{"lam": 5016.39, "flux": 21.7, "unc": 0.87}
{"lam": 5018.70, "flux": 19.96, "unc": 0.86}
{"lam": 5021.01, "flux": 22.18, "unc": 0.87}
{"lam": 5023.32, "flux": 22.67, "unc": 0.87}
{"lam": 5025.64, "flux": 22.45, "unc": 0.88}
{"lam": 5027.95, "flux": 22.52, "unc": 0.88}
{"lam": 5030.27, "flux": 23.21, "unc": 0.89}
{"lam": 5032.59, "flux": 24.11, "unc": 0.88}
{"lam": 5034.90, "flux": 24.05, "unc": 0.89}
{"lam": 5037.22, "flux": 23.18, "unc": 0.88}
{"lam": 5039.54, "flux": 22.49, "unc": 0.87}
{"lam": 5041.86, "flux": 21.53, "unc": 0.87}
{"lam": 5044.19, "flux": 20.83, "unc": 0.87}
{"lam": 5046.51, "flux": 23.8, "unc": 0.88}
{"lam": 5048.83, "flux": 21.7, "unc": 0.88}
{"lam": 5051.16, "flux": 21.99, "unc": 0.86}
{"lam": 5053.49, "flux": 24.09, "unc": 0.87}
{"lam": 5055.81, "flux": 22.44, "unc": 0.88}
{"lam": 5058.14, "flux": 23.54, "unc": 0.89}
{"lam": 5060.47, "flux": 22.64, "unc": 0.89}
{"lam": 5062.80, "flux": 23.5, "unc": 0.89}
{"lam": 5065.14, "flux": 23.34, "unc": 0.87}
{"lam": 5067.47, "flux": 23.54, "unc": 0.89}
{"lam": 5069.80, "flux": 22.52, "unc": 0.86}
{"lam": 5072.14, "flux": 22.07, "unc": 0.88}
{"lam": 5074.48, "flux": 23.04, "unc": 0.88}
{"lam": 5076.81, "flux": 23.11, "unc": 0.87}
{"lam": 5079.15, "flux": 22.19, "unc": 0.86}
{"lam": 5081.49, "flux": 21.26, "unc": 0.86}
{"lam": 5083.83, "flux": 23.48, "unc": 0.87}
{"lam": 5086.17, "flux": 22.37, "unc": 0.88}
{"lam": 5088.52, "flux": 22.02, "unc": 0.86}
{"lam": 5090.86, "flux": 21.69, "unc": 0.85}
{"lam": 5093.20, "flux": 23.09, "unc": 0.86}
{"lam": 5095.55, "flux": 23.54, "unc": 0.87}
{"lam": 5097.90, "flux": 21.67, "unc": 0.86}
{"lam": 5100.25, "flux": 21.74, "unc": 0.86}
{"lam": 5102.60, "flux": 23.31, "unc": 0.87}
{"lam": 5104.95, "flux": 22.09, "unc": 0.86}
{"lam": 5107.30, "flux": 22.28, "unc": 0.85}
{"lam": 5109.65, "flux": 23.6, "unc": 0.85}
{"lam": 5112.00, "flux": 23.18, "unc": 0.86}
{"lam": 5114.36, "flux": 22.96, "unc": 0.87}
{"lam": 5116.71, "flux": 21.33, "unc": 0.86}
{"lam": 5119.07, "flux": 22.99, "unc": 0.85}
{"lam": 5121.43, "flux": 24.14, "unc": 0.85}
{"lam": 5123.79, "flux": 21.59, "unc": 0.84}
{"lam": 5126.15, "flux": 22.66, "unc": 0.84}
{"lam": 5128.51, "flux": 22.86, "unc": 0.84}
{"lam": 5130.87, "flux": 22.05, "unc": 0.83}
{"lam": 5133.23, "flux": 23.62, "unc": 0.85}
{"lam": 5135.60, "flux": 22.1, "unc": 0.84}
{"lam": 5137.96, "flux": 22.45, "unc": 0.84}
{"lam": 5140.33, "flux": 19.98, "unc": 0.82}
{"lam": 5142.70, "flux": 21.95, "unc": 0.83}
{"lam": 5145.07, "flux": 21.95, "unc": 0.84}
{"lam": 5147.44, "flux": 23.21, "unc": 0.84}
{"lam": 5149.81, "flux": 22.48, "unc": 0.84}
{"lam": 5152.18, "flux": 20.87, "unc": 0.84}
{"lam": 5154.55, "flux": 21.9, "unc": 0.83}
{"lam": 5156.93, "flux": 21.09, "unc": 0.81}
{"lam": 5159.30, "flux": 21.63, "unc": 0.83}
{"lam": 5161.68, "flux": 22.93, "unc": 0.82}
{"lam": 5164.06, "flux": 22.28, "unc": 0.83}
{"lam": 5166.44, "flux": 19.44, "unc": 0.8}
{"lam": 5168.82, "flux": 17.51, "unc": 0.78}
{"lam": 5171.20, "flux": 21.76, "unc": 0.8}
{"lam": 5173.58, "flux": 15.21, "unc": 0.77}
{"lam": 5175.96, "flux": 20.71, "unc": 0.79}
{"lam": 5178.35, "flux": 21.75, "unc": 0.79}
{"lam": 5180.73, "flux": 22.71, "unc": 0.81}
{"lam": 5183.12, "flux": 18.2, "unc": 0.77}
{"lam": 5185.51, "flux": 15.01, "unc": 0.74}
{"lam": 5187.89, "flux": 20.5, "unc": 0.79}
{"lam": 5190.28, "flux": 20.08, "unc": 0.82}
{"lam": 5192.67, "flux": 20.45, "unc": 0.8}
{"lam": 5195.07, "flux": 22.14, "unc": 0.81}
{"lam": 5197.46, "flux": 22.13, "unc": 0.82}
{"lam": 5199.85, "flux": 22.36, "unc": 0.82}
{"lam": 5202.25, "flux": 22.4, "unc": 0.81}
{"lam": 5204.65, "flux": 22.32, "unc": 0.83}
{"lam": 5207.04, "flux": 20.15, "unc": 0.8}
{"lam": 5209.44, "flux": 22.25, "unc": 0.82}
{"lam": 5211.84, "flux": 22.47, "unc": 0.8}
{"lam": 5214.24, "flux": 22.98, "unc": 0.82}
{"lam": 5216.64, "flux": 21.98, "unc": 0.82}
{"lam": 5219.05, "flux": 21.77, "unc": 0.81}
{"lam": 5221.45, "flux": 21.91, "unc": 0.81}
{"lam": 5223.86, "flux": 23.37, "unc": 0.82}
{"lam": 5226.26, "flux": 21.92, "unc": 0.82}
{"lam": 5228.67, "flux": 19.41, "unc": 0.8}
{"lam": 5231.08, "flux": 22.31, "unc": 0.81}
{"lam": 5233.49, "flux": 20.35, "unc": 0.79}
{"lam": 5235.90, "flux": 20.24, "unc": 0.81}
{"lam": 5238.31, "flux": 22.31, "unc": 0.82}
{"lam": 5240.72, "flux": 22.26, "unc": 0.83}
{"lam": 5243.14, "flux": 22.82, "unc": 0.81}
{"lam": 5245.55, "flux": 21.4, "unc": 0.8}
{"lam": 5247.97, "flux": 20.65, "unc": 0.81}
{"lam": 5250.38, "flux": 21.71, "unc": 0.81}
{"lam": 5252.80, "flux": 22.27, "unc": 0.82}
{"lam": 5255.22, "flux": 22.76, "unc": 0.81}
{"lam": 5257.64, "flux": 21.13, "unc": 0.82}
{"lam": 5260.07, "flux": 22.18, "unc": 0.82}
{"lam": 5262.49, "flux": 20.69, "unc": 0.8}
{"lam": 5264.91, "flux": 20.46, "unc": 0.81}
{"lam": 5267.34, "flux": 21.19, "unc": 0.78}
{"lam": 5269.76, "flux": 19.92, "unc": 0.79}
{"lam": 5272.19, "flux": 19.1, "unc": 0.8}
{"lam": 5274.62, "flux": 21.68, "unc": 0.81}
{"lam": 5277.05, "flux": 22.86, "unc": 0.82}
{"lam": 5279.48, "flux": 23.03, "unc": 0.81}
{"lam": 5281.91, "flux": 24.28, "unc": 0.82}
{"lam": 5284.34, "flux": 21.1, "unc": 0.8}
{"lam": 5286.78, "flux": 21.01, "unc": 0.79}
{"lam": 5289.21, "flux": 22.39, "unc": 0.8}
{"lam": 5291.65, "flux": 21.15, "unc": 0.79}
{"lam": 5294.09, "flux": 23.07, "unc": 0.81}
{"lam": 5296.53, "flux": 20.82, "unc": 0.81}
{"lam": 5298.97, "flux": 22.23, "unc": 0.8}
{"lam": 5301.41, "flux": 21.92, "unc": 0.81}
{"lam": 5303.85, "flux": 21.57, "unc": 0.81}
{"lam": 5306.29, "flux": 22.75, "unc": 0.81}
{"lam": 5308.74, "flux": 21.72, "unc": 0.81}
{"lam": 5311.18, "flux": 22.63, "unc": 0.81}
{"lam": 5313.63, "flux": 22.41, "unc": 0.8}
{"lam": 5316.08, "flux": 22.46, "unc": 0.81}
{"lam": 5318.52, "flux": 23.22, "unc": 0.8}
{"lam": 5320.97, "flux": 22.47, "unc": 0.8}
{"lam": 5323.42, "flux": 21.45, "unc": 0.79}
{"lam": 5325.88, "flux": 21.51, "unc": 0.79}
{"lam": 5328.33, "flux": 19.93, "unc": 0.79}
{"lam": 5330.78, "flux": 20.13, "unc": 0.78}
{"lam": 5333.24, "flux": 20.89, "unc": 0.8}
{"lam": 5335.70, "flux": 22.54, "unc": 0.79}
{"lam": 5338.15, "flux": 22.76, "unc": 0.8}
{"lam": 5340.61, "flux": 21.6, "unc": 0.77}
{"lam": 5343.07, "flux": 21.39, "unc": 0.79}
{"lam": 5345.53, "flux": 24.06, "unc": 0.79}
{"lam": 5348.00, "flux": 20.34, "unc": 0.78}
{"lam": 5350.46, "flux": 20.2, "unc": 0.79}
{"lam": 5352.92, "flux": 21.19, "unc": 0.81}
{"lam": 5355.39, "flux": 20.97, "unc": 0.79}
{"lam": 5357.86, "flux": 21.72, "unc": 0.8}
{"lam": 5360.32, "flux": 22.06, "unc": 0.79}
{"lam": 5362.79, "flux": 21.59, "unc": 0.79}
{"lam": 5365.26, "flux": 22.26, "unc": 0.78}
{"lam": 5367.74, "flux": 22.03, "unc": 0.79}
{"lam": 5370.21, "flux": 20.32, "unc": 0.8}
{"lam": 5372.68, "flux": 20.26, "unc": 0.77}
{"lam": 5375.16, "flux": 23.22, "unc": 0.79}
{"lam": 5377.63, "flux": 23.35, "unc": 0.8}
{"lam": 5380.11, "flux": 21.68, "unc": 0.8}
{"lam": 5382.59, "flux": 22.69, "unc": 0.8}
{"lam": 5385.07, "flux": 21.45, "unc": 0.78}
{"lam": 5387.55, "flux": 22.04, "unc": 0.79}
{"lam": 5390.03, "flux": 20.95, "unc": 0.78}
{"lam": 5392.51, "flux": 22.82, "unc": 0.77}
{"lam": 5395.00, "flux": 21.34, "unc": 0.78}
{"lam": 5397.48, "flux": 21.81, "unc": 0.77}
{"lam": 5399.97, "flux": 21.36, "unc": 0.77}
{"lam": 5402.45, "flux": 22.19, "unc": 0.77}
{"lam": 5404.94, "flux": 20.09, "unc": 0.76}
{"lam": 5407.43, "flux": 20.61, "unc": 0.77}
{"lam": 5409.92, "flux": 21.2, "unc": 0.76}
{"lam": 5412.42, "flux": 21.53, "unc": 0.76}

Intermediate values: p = 21.8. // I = 7.34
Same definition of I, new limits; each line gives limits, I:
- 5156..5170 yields 7.30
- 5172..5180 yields 7.23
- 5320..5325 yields 7.35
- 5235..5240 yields 7.33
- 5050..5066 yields 7.41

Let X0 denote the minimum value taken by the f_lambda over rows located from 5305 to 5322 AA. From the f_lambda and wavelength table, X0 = 21.72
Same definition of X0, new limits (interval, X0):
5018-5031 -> 19.96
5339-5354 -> 20.2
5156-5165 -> 21.09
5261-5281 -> 19.1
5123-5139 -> 21.59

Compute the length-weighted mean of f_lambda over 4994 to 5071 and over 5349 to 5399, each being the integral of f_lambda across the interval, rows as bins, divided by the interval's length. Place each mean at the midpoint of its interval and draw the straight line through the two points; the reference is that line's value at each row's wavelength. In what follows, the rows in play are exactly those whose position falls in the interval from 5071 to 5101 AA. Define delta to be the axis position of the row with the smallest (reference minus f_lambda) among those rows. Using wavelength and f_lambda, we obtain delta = 5095.55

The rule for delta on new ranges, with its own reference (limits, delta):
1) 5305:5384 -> 5345.53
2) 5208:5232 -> 5223.86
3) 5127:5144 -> 5133.23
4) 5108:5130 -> 5121.43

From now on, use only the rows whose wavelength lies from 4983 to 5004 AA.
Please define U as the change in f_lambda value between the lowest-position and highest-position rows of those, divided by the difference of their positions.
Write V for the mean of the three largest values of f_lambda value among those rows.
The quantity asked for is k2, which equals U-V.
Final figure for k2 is -23.4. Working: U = 0.15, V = 23.60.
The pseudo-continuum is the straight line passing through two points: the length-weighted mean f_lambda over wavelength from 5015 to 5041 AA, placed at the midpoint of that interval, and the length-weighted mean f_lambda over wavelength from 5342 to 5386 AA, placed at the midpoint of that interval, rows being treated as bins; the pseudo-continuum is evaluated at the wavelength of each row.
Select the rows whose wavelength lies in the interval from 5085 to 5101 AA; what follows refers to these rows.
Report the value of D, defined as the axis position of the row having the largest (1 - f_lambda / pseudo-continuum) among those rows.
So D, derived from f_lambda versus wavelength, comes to 5097.90 AA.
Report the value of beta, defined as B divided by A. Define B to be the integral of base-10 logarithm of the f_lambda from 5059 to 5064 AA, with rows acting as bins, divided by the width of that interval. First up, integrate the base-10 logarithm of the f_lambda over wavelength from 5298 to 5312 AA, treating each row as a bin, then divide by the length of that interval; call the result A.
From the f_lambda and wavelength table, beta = 1.01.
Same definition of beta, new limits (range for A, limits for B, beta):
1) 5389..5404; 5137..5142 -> 0.99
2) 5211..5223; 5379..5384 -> 1.00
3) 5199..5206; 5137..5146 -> 0.99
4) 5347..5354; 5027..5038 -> 1.04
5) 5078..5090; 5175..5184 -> 0.98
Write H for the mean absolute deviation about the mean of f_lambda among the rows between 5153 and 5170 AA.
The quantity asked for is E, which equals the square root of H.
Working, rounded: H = 1.4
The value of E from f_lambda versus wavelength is 1.19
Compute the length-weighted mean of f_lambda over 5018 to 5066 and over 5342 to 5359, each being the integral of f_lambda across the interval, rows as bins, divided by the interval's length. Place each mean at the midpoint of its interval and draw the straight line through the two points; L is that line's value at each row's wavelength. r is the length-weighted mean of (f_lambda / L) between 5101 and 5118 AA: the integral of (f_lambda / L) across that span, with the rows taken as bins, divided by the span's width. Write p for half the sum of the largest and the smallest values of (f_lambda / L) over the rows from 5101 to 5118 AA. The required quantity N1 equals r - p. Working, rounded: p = 1.003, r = 1.01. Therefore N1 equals 0.008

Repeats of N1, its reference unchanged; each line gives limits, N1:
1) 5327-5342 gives -0.001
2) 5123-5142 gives 0.016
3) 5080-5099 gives -0.001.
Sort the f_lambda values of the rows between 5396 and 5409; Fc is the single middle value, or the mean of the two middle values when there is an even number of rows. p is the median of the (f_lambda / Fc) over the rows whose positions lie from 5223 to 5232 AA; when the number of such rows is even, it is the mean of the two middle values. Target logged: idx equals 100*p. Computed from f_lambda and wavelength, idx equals 104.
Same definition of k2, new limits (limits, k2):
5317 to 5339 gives -22.9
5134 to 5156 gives -22.7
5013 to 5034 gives -23.3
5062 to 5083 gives -23.6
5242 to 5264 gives -22.7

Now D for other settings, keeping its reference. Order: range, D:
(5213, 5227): 5219.05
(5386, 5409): 5404.94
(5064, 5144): 5140.33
